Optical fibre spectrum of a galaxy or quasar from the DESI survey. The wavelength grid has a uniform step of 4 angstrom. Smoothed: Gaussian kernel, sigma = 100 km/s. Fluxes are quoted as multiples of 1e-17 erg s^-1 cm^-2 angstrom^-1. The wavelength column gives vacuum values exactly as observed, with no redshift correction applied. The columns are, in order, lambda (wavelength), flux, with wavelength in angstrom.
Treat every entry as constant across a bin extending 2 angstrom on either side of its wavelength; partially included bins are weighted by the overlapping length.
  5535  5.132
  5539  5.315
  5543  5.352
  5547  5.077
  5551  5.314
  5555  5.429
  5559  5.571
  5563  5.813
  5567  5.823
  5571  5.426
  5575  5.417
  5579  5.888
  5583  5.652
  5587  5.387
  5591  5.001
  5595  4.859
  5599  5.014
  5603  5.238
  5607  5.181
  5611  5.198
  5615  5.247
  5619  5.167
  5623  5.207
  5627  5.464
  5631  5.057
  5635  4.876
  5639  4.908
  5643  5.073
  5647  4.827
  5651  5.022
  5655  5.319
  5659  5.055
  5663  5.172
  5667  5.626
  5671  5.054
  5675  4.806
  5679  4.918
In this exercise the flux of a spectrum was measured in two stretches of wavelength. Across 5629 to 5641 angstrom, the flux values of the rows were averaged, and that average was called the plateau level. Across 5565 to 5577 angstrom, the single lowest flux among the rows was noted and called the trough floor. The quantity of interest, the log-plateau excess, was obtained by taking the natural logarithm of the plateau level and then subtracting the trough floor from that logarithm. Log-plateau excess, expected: -3.82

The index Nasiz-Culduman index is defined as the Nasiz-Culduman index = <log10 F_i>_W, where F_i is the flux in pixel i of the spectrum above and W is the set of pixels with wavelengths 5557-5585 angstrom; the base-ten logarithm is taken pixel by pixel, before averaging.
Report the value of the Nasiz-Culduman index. 0.75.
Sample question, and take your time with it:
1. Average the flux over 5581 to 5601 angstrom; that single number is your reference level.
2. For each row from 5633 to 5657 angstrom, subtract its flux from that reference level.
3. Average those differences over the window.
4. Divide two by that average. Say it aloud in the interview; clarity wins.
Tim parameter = 11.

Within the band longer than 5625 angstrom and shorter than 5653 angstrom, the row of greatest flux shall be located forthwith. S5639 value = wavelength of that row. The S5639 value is 5627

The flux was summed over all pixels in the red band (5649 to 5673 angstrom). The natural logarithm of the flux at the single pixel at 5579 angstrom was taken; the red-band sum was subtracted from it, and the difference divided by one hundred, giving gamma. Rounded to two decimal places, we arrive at -0.29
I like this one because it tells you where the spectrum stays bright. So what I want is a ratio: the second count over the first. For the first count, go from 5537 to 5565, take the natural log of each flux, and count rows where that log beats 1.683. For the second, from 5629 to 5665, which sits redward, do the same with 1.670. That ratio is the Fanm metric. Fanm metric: 0.33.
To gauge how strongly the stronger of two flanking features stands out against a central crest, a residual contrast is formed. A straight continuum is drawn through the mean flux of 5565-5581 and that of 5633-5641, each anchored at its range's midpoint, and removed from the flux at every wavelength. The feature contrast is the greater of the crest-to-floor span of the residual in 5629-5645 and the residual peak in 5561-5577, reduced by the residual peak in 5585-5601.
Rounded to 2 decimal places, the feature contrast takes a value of 0.38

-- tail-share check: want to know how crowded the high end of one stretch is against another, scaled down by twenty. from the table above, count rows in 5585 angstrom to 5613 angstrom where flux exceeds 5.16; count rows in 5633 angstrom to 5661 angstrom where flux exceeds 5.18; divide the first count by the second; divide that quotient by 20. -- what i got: 0.20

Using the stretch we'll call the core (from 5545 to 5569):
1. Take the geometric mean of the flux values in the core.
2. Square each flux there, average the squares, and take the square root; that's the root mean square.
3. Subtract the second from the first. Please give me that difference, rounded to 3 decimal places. -0.013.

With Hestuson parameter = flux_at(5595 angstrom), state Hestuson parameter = 4.859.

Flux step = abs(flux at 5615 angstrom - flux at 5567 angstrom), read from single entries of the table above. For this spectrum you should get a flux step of 0.58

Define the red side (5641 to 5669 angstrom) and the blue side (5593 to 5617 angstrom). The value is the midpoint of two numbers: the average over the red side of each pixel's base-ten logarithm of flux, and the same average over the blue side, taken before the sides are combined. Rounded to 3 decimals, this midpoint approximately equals 0.711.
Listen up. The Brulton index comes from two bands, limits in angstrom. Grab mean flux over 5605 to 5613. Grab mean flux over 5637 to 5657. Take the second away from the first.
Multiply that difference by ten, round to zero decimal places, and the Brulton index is 2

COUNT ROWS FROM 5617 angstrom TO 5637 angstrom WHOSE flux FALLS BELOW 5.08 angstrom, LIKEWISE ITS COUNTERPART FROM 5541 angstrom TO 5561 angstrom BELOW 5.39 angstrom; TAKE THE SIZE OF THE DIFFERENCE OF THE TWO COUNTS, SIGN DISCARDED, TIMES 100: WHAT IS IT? 100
